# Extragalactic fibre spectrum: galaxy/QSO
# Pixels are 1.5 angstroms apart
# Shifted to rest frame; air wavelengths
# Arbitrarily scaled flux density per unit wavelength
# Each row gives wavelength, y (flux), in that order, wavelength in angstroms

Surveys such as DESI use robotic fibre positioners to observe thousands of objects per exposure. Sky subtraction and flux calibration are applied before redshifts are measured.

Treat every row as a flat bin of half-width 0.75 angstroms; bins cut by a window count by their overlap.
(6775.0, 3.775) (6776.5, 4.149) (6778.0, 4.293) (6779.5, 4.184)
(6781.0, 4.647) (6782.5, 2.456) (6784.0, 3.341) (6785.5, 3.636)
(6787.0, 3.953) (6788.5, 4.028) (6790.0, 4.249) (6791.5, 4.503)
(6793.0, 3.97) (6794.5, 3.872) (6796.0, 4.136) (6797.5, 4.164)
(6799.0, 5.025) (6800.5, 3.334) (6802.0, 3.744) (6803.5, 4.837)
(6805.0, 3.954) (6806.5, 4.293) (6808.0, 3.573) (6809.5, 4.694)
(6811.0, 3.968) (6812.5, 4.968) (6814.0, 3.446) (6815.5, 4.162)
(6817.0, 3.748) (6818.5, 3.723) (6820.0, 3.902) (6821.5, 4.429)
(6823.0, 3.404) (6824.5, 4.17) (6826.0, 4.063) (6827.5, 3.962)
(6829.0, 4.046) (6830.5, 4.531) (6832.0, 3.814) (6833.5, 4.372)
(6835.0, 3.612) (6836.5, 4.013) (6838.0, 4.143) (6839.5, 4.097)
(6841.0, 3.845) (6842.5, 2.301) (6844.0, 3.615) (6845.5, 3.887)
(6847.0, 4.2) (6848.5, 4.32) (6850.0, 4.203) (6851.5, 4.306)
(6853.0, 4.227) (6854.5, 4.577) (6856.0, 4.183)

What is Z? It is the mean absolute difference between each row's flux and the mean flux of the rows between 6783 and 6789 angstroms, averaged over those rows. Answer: 0.25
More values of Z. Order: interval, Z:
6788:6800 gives 0.26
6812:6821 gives 0.38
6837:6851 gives 0.39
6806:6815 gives 0.49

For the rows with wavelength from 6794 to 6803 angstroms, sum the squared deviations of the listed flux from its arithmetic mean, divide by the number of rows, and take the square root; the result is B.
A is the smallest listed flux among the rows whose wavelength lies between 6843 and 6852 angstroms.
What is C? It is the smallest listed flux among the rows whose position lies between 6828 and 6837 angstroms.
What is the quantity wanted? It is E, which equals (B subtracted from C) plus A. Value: 6.7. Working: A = 3.615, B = 0.52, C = 3.612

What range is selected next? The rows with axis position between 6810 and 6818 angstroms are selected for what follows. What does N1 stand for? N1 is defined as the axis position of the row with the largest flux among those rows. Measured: 6812.5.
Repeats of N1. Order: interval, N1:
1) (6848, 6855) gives 6854.5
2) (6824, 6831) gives 6830.5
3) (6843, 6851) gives 6848.5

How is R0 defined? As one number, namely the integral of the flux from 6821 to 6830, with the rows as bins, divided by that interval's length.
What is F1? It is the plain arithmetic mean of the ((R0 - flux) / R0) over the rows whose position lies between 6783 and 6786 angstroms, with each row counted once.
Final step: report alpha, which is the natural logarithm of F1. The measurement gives -2.0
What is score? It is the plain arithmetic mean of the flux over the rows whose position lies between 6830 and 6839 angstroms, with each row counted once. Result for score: 4.08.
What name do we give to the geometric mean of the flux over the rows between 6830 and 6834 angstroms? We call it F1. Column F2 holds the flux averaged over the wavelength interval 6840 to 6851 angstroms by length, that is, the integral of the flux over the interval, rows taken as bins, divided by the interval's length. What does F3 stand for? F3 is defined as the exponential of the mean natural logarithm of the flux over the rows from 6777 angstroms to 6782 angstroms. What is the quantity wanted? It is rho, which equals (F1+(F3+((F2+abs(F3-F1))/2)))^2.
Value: 112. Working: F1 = 4.23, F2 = 3.79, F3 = 4.4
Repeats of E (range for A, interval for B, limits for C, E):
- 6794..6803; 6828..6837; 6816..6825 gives 6.4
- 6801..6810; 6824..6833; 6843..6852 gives 7.0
